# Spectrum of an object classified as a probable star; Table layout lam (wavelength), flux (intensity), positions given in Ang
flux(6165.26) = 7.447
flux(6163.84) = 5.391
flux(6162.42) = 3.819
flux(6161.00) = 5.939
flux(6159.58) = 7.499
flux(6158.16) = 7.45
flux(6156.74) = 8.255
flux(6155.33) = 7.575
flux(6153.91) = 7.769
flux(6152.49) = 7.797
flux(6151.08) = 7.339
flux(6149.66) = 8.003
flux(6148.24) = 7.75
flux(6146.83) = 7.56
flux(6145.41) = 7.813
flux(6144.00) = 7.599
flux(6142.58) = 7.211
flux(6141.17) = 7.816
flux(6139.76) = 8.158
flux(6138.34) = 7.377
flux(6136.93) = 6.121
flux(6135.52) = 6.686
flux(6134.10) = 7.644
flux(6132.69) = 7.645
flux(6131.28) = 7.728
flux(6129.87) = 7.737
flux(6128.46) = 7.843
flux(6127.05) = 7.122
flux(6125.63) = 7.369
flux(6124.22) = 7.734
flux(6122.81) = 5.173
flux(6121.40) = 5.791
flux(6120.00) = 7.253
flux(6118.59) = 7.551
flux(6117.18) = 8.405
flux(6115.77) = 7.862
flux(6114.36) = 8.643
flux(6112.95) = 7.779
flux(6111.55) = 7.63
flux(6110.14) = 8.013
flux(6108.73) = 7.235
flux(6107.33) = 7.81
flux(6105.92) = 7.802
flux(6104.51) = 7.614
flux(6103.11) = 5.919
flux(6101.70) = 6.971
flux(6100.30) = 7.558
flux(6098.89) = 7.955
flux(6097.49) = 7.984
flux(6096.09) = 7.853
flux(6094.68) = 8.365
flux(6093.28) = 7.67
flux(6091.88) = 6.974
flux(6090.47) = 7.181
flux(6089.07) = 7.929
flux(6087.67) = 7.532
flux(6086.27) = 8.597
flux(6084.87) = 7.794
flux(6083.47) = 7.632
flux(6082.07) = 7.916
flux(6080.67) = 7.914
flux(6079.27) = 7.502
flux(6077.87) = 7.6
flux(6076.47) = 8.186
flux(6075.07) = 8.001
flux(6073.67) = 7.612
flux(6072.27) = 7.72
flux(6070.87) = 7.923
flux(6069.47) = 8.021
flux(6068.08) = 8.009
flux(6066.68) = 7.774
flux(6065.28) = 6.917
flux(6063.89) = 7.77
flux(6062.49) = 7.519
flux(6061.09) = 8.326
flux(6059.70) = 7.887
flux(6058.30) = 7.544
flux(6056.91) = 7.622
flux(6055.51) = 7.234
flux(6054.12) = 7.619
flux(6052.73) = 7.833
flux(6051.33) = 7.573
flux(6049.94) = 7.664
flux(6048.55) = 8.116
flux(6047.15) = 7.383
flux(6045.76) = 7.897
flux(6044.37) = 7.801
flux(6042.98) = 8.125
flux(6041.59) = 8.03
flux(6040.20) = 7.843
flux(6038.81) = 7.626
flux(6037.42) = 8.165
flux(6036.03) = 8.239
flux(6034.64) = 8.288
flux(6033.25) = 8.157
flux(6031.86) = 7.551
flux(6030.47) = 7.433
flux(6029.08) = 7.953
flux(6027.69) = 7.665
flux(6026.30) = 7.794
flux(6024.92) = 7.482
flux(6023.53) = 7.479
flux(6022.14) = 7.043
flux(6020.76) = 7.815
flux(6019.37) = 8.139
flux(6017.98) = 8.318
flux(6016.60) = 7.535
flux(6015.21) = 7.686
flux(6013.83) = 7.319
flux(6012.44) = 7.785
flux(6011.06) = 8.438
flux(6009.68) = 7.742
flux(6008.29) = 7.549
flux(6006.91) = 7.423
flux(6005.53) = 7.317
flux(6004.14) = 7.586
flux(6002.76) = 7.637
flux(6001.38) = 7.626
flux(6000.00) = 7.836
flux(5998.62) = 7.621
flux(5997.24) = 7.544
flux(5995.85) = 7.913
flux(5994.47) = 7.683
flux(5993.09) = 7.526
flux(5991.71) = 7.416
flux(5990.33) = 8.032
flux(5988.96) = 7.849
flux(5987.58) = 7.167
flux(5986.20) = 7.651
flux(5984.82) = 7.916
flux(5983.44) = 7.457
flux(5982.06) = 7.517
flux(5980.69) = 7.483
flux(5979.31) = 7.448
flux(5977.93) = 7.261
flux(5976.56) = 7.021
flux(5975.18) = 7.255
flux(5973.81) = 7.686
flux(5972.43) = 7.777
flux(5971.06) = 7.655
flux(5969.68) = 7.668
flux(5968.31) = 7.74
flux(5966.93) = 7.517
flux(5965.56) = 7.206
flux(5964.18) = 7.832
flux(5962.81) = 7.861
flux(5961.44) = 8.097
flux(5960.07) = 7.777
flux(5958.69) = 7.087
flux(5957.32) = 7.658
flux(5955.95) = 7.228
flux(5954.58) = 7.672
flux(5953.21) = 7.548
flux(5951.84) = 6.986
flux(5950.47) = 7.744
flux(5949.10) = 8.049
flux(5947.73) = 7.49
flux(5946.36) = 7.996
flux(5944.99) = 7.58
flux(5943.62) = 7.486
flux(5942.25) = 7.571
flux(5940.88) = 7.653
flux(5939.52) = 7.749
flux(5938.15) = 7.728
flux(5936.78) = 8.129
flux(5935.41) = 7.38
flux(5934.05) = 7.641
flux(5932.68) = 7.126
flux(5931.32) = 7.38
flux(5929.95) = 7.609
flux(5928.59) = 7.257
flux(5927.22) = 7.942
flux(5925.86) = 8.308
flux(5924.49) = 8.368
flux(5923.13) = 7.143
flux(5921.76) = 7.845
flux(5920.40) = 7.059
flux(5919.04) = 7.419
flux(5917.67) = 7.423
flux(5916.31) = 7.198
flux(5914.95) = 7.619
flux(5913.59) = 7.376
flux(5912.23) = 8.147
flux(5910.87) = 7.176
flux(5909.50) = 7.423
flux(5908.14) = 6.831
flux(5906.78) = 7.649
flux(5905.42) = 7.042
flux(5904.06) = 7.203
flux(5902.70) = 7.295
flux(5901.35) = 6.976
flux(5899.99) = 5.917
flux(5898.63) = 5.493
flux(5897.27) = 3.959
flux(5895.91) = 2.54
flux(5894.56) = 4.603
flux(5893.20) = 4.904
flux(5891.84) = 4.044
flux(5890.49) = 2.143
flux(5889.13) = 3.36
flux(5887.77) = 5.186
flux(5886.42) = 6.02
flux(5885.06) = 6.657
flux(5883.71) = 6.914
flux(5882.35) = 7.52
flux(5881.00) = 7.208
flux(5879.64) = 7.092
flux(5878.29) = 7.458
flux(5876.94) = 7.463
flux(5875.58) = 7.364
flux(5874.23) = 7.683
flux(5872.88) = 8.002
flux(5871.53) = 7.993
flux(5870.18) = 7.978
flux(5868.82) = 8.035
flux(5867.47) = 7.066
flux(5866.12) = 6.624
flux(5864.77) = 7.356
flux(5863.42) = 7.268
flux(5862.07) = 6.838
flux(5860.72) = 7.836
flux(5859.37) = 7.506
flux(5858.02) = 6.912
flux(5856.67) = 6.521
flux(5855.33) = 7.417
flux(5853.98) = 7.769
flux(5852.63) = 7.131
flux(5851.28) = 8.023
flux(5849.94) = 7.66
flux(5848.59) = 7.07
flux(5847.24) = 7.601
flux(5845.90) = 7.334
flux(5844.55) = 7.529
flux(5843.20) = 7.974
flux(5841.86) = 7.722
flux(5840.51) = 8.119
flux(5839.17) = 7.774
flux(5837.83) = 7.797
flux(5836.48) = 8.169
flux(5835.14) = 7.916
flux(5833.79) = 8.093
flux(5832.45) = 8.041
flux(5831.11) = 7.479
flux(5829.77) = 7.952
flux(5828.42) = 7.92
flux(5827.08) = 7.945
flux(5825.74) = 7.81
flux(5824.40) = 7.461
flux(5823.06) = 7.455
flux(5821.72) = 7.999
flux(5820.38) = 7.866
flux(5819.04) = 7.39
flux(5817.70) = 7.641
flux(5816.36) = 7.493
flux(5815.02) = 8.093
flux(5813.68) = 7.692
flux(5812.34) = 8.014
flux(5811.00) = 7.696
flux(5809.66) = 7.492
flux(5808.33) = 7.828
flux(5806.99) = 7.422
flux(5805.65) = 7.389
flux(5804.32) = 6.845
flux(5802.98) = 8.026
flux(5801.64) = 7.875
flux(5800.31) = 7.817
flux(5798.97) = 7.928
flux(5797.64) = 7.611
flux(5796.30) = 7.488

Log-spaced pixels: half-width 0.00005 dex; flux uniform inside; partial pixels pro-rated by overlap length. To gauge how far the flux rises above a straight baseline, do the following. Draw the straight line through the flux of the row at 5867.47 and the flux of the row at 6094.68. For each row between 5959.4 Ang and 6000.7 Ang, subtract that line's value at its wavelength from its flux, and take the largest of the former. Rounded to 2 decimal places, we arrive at 0.49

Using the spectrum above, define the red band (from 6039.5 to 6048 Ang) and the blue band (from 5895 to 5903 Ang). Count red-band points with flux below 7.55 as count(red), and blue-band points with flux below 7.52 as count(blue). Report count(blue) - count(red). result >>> 5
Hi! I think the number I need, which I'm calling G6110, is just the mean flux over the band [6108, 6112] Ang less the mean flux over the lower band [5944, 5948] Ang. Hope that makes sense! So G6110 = -0.06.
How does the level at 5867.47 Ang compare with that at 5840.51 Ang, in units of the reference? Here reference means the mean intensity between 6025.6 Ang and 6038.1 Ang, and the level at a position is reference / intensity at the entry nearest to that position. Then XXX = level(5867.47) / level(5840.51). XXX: 1.15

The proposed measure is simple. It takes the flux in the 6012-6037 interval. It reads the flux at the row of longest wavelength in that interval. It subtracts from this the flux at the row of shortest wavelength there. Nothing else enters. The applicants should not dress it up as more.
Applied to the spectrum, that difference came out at 0.45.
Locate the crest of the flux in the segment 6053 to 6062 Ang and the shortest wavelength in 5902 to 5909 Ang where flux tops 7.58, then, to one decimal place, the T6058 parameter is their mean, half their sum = 5983.9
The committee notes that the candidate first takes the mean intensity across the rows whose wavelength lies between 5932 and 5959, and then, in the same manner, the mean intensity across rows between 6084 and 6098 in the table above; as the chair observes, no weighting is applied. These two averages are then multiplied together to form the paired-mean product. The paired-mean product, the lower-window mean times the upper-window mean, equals 59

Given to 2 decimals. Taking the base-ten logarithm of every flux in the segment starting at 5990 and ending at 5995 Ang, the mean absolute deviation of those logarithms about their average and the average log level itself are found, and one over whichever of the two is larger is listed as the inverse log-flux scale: 1.13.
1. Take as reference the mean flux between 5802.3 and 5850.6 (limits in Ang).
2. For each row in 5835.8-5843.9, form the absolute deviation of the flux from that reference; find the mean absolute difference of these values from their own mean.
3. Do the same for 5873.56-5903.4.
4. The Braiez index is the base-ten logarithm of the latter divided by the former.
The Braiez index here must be 1.0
